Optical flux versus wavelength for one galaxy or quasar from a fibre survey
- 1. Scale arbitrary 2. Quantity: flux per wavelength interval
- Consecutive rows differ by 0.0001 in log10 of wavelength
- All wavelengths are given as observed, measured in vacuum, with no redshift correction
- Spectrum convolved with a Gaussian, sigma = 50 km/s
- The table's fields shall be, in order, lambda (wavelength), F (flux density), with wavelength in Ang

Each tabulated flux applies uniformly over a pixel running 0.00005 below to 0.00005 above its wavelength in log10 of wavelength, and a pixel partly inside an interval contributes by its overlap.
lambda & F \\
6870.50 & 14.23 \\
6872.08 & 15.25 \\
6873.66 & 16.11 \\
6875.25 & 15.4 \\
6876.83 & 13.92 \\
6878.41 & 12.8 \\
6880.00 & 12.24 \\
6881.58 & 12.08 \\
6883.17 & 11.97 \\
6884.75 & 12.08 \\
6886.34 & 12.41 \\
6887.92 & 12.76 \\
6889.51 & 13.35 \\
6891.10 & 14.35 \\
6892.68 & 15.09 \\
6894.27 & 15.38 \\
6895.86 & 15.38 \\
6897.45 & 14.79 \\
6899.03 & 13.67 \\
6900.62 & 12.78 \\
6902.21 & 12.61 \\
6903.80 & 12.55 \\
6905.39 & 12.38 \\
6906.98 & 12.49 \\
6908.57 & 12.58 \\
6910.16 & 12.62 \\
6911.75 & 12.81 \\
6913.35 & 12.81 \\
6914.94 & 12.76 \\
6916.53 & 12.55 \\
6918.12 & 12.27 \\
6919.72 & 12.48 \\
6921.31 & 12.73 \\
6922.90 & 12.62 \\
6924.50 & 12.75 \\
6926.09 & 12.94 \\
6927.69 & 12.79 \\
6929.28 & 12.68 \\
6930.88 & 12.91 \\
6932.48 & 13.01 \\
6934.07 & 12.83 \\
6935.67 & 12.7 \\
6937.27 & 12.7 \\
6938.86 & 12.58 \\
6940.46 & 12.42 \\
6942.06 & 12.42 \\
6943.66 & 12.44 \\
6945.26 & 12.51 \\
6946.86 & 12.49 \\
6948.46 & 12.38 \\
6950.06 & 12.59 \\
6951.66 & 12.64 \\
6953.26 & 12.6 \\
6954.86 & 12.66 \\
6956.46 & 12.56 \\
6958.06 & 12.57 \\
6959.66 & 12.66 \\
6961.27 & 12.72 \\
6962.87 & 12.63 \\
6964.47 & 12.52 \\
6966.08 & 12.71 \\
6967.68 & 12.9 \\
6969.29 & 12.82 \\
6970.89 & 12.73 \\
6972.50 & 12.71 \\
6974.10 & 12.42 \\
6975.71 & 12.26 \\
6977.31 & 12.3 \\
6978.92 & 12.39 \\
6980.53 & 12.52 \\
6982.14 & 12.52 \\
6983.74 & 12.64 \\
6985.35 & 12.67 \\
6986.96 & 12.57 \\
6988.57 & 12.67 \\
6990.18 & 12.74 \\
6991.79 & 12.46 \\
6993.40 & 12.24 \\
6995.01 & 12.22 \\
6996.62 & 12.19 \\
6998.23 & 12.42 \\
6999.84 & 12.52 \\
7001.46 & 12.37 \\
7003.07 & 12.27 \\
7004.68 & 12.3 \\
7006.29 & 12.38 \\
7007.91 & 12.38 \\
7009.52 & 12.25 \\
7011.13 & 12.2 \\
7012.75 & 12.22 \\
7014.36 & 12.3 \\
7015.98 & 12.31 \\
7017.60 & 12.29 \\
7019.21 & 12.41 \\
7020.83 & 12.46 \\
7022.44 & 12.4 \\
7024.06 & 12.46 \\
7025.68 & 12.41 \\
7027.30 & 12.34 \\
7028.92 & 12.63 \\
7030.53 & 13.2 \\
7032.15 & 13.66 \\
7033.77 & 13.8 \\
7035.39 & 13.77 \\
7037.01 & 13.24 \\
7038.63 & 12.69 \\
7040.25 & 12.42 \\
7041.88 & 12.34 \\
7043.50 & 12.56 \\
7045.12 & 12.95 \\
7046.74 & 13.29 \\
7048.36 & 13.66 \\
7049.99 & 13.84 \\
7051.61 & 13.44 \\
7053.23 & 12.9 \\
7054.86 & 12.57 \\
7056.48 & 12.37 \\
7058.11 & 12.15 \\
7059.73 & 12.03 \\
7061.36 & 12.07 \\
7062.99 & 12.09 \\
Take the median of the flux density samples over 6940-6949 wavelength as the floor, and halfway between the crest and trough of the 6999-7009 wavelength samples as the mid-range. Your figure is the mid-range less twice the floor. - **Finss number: -12.5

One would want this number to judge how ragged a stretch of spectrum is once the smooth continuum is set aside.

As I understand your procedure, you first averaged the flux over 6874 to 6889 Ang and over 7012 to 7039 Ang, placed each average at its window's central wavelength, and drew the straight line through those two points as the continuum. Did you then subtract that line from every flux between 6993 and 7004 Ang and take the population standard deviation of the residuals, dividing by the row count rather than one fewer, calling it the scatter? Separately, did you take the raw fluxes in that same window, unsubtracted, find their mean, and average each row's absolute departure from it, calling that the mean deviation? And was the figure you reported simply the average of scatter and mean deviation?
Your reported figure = 0.11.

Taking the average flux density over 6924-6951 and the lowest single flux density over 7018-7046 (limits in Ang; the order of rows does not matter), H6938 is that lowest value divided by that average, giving 0.975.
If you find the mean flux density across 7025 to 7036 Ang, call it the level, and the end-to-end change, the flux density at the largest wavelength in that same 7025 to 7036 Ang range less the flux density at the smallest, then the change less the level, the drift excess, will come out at -11.8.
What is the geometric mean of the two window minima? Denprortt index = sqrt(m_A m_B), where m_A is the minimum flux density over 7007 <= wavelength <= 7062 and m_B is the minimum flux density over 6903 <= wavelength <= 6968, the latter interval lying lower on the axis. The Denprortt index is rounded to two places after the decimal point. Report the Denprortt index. 12.15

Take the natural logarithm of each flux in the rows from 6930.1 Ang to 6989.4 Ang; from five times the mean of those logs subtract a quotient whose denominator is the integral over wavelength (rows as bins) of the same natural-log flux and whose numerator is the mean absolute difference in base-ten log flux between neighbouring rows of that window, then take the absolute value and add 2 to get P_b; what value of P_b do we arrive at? 14.7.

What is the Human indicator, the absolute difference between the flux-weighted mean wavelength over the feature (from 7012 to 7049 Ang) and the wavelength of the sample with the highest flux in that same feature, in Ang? 3.0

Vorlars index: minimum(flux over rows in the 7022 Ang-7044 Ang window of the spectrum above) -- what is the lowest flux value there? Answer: 12.34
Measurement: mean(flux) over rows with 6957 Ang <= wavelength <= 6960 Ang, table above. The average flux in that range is 12.62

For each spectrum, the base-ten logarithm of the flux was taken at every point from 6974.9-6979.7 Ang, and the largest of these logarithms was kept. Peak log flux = 1.09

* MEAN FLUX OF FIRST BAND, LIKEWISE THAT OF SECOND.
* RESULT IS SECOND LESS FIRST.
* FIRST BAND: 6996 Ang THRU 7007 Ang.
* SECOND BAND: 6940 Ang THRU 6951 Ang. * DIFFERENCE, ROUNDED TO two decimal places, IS 0.11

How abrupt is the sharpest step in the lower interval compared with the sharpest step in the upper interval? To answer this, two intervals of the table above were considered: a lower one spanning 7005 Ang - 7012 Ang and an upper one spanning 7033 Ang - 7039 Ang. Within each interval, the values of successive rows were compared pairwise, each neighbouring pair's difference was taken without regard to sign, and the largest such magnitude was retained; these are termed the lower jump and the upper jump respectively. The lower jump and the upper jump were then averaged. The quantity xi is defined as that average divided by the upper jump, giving 0.62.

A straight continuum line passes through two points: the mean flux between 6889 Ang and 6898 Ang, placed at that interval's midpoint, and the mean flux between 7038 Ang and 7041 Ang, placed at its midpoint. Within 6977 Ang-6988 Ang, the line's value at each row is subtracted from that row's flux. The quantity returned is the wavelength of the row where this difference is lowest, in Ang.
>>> 6977.31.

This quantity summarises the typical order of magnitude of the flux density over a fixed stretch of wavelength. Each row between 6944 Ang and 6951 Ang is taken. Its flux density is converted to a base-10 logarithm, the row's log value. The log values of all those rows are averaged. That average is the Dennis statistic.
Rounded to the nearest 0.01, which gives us 1.10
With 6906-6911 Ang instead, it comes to 1.10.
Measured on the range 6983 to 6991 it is 1.10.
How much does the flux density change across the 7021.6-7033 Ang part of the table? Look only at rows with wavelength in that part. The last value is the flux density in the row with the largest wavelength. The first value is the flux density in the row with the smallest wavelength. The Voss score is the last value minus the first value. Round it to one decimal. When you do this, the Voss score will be 1.3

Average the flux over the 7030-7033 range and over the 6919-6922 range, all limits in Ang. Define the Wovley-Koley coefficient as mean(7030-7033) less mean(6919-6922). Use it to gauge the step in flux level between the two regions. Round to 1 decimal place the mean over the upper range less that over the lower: 0.8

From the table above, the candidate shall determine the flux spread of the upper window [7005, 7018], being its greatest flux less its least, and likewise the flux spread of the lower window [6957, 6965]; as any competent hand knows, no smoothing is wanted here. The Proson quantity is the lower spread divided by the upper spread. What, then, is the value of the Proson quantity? 1.1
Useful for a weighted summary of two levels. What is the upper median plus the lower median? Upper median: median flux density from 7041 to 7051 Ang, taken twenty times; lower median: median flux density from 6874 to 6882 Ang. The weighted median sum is 275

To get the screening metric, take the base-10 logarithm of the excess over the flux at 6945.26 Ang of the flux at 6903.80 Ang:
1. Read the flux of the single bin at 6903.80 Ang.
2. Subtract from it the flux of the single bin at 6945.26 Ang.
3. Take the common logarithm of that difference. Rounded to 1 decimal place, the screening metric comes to -1.4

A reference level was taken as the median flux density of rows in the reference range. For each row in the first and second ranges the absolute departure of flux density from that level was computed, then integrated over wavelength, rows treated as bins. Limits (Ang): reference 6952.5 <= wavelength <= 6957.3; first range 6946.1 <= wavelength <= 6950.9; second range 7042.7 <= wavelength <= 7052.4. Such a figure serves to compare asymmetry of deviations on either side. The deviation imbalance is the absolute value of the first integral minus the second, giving 6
